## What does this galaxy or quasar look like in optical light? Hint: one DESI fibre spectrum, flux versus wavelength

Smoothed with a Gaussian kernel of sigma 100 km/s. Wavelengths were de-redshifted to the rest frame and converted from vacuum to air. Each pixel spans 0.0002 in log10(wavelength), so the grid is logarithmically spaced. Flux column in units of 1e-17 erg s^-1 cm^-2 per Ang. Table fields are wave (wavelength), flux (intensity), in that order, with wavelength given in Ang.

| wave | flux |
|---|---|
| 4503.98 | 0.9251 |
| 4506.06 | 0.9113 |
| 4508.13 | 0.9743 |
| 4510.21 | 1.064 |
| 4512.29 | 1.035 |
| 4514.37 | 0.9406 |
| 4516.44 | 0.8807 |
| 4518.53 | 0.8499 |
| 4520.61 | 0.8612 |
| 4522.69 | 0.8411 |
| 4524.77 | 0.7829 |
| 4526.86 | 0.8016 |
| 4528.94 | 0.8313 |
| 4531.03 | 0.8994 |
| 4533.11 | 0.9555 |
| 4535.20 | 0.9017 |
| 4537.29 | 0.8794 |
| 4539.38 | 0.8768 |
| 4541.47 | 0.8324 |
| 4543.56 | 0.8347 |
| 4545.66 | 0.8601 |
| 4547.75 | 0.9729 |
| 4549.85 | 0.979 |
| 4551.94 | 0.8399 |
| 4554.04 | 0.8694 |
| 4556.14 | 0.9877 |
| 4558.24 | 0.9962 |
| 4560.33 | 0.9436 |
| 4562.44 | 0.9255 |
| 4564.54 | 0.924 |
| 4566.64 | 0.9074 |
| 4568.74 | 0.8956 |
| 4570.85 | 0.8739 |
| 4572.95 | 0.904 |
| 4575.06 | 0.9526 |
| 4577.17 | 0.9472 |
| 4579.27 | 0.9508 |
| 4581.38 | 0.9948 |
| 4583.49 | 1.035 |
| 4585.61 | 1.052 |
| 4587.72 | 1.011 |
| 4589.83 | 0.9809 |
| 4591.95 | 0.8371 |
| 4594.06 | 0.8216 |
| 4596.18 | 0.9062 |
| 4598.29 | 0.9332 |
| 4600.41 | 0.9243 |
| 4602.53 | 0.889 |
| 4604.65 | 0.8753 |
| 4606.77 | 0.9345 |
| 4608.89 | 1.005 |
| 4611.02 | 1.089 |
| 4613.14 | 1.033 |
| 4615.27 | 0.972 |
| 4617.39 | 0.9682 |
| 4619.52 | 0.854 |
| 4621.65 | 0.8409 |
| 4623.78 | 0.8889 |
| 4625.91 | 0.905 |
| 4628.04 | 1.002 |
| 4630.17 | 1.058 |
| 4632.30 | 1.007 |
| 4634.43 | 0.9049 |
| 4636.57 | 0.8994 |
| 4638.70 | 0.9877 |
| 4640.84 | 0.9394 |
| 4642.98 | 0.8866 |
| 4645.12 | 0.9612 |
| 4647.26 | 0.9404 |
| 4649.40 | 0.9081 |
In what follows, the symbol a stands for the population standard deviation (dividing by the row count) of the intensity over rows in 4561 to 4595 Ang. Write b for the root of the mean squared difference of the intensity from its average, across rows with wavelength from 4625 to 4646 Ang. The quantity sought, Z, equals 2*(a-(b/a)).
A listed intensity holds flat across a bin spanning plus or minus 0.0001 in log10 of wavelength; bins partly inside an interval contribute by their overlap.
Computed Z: -1.6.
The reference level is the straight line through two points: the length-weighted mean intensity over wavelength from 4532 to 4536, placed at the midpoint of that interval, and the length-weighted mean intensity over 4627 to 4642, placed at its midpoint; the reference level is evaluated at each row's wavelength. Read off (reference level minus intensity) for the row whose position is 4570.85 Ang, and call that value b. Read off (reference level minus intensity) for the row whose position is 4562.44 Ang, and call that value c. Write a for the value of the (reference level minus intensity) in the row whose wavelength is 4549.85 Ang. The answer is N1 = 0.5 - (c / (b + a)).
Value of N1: -0.1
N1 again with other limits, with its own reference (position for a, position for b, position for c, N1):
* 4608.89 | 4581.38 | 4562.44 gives 0.7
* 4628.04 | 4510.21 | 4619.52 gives 1.1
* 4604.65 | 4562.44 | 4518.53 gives -0.2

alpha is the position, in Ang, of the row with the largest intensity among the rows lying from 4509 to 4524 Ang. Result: 4510.21 Ang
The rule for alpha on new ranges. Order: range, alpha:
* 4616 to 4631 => 4630.17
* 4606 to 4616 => 4611.02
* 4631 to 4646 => 4632.30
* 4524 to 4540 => 4533.11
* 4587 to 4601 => 4587.72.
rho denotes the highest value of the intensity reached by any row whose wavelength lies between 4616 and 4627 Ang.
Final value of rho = 0.9682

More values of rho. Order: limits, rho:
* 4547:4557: 0.9877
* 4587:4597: 1.011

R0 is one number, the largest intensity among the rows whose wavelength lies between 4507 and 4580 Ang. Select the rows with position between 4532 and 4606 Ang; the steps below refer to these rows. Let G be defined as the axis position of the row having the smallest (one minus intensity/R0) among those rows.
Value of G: 4585.61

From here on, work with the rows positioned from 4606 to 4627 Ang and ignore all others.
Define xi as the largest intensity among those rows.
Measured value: 1.089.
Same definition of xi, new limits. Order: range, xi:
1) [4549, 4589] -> 1.052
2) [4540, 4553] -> 0.979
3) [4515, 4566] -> 0.9962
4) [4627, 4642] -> 1.058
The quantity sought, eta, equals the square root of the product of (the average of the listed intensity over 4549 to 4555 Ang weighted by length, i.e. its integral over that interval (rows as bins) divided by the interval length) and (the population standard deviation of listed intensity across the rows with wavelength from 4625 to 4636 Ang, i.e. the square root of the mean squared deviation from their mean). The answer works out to 0.233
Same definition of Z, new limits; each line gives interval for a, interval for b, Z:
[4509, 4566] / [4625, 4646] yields -1.4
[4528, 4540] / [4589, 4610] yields -2.9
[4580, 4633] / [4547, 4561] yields -1.4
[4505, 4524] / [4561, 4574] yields -0.3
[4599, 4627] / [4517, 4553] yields -1.4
